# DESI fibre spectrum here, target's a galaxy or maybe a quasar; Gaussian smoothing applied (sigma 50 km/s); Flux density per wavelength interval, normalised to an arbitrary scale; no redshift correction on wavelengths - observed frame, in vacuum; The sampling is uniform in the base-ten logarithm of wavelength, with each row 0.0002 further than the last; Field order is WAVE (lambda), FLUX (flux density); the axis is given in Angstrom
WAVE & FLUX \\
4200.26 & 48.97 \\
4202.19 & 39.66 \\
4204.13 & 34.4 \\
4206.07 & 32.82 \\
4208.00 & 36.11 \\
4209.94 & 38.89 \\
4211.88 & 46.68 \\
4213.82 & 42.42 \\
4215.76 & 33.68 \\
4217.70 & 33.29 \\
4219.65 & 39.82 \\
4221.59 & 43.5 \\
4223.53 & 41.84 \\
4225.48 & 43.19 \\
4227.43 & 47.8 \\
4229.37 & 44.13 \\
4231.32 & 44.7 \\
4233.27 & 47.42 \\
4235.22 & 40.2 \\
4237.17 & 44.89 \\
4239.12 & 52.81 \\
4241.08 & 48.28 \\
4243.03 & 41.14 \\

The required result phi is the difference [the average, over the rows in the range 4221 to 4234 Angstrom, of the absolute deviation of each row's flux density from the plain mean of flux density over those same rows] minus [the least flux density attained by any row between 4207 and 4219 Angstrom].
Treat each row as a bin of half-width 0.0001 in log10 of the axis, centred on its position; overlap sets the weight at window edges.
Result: -32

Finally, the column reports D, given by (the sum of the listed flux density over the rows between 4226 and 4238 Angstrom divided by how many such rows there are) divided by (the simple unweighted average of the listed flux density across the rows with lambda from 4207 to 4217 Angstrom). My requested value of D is 1.13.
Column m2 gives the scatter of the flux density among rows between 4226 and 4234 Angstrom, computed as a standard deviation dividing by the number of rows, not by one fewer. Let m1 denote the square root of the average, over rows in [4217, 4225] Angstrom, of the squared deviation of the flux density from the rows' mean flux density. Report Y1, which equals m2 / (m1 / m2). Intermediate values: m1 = 3.9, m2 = 1.6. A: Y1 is 0.7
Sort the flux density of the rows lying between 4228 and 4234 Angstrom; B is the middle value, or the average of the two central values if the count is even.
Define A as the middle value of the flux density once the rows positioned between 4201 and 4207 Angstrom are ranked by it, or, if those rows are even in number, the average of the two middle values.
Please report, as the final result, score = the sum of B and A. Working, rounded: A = 34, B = 45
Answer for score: 79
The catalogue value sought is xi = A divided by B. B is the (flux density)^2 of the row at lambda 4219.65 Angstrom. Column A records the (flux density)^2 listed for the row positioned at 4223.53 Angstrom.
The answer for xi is 1.10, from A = 1751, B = 1586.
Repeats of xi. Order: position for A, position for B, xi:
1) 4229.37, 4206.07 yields 1.81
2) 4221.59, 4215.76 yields 1.67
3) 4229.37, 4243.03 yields 1.15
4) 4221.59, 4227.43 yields 0.83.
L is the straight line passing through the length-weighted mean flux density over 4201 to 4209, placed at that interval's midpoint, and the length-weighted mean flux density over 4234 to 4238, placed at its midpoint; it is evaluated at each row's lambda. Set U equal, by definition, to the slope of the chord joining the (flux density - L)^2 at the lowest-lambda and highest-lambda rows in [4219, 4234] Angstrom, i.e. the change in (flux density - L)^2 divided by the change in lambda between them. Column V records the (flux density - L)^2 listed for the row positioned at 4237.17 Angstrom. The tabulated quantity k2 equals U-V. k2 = -2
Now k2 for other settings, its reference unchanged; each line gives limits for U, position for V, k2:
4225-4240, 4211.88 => -76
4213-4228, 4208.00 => 2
